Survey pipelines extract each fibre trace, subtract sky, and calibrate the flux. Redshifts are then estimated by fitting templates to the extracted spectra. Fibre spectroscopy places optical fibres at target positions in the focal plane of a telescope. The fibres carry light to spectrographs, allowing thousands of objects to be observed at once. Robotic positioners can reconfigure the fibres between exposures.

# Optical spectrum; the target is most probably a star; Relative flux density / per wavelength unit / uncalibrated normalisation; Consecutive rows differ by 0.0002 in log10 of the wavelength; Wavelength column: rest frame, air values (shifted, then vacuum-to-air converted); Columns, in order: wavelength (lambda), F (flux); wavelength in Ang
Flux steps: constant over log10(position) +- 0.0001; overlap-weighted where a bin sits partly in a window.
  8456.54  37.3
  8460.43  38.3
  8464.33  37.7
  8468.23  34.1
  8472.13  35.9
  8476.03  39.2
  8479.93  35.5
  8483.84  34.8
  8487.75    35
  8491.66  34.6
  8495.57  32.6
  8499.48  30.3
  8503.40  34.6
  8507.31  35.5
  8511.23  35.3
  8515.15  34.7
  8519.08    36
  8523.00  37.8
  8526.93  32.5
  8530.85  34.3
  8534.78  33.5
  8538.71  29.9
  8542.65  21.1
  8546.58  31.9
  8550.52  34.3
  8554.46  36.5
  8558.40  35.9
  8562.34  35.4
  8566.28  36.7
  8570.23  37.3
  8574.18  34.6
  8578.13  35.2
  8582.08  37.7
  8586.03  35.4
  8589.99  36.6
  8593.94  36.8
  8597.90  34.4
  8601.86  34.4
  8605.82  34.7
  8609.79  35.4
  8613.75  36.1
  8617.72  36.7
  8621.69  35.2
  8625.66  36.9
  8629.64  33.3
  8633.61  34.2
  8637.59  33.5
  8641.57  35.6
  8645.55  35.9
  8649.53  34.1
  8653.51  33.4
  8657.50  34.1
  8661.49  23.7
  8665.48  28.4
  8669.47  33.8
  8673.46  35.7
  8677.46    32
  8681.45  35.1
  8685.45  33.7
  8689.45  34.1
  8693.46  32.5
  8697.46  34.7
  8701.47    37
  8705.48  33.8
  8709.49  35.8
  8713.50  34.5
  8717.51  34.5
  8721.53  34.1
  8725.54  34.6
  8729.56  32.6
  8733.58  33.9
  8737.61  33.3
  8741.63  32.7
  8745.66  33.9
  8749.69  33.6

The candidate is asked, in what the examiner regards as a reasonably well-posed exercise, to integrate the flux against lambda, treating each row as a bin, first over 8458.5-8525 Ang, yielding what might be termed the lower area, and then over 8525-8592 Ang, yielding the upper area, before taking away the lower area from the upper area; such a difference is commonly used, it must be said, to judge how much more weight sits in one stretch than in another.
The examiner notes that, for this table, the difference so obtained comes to -72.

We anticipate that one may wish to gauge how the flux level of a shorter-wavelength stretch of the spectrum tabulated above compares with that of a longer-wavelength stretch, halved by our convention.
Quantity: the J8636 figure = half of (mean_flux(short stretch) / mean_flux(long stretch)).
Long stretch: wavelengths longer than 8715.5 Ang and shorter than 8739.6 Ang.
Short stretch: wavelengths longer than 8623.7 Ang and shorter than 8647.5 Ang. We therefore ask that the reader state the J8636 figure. 0.52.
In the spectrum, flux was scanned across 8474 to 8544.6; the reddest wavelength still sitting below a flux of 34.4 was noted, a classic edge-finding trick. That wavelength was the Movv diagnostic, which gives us 8542.65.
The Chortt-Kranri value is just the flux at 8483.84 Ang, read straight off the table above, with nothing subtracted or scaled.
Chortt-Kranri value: 34.8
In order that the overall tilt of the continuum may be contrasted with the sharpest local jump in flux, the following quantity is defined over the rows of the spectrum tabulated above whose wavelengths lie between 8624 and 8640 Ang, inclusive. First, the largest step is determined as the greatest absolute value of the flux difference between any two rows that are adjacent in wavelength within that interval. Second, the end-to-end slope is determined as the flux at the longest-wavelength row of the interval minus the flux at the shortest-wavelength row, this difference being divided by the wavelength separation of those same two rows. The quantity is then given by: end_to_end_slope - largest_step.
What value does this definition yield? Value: -3.9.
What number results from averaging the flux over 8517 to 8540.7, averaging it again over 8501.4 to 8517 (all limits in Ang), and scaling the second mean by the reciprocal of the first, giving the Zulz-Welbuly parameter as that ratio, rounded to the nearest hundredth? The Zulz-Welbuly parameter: 1.03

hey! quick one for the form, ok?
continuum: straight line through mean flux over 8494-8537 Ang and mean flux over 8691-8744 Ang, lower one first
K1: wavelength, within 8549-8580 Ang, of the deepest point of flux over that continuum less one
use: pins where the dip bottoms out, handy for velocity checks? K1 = 8550.52 Ang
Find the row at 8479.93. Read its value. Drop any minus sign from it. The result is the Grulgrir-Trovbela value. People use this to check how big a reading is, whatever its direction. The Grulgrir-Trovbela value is 35.5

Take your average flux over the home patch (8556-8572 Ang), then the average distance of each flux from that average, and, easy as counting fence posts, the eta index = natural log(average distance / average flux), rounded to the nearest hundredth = -3.99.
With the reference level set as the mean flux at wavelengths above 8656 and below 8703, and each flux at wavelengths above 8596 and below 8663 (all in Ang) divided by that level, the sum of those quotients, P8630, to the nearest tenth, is 17.7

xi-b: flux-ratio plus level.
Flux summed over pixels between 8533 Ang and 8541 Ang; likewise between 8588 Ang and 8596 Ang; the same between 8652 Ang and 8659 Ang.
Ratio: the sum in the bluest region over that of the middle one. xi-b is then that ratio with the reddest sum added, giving 68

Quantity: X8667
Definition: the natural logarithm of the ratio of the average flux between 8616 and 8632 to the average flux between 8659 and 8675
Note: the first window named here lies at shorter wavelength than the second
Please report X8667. 0.16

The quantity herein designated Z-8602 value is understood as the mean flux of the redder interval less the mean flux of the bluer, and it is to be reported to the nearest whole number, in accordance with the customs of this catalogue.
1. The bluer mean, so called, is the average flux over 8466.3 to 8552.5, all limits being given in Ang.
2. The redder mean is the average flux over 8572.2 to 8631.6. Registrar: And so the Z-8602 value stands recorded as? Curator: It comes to 2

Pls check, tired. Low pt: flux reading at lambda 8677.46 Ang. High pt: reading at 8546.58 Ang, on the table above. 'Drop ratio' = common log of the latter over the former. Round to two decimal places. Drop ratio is 0.00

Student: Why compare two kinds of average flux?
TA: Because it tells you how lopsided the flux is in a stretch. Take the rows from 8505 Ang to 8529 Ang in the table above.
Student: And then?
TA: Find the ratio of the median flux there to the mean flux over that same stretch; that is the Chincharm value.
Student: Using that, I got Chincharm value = 1.00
